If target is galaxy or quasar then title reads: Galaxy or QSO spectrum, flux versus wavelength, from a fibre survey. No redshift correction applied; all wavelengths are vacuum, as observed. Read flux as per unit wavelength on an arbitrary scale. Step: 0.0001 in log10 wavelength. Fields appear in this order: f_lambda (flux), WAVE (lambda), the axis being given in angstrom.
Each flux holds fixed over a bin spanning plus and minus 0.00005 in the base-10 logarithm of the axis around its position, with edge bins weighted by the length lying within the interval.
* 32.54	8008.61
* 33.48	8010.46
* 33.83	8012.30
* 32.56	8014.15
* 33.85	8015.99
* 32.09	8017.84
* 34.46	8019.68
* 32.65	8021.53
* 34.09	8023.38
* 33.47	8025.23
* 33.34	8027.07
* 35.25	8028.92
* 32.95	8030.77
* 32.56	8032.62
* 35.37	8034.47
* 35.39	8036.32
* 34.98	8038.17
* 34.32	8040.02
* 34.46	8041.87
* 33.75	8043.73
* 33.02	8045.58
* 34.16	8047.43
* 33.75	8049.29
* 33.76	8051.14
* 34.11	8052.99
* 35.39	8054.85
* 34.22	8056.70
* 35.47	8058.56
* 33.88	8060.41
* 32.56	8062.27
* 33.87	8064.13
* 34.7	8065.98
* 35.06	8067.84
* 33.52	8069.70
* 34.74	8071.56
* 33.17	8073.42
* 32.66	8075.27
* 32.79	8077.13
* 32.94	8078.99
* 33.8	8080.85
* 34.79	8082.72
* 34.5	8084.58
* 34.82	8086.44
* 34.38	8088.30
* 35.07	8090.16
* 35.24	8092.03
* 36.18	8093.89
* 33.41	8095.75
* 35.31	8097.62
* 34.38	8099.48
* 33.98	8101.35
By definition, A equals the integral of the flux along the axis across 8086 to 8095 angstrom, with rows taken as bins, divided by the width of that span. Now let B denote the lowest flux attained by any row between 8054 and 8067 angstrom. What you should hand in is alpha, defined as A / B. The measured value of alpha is 1.08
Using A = 35.1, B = 32.56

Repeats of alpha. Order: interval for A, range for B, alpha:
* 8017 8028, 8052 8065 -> 1.03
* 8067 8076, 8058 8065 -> 1.04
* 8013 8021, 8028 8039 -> 1.02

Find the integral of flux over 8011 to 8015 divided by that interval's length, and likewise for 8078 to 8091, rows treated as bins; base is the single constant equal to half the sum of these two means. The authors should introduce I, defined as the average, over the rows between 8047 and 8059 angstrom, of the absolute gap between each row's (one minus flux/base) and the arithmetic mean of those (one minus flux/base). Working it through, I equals 0.017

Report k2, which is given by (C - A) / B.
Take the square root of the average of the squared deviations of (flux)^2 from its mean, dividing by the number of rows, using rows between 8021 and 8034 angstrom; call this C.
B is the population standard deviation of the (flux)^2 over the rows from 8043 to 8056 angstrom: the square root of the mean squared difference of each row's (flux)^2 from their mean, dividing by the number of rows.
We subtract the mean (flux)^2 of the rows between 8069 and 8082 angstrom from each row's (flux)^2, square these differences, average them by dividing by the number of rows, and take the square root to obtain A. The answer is 0.3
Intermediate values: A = 45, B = 46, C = 59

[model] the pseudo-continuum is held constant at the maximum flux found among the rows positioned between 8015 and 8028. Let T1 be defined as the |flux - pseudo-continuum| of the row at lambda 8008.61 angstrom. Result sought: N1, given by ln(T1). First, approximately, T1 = 1.9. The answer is 0.65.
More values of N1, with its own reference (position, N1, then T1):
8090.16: -0.49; 0.6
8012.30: -0.46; 0.6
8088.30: -2.53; 0.1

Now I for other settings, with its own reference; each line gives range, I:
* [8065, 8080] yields 0.025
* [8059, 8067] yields 0.018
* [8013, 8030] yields 0.023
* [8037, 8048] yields 0.014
